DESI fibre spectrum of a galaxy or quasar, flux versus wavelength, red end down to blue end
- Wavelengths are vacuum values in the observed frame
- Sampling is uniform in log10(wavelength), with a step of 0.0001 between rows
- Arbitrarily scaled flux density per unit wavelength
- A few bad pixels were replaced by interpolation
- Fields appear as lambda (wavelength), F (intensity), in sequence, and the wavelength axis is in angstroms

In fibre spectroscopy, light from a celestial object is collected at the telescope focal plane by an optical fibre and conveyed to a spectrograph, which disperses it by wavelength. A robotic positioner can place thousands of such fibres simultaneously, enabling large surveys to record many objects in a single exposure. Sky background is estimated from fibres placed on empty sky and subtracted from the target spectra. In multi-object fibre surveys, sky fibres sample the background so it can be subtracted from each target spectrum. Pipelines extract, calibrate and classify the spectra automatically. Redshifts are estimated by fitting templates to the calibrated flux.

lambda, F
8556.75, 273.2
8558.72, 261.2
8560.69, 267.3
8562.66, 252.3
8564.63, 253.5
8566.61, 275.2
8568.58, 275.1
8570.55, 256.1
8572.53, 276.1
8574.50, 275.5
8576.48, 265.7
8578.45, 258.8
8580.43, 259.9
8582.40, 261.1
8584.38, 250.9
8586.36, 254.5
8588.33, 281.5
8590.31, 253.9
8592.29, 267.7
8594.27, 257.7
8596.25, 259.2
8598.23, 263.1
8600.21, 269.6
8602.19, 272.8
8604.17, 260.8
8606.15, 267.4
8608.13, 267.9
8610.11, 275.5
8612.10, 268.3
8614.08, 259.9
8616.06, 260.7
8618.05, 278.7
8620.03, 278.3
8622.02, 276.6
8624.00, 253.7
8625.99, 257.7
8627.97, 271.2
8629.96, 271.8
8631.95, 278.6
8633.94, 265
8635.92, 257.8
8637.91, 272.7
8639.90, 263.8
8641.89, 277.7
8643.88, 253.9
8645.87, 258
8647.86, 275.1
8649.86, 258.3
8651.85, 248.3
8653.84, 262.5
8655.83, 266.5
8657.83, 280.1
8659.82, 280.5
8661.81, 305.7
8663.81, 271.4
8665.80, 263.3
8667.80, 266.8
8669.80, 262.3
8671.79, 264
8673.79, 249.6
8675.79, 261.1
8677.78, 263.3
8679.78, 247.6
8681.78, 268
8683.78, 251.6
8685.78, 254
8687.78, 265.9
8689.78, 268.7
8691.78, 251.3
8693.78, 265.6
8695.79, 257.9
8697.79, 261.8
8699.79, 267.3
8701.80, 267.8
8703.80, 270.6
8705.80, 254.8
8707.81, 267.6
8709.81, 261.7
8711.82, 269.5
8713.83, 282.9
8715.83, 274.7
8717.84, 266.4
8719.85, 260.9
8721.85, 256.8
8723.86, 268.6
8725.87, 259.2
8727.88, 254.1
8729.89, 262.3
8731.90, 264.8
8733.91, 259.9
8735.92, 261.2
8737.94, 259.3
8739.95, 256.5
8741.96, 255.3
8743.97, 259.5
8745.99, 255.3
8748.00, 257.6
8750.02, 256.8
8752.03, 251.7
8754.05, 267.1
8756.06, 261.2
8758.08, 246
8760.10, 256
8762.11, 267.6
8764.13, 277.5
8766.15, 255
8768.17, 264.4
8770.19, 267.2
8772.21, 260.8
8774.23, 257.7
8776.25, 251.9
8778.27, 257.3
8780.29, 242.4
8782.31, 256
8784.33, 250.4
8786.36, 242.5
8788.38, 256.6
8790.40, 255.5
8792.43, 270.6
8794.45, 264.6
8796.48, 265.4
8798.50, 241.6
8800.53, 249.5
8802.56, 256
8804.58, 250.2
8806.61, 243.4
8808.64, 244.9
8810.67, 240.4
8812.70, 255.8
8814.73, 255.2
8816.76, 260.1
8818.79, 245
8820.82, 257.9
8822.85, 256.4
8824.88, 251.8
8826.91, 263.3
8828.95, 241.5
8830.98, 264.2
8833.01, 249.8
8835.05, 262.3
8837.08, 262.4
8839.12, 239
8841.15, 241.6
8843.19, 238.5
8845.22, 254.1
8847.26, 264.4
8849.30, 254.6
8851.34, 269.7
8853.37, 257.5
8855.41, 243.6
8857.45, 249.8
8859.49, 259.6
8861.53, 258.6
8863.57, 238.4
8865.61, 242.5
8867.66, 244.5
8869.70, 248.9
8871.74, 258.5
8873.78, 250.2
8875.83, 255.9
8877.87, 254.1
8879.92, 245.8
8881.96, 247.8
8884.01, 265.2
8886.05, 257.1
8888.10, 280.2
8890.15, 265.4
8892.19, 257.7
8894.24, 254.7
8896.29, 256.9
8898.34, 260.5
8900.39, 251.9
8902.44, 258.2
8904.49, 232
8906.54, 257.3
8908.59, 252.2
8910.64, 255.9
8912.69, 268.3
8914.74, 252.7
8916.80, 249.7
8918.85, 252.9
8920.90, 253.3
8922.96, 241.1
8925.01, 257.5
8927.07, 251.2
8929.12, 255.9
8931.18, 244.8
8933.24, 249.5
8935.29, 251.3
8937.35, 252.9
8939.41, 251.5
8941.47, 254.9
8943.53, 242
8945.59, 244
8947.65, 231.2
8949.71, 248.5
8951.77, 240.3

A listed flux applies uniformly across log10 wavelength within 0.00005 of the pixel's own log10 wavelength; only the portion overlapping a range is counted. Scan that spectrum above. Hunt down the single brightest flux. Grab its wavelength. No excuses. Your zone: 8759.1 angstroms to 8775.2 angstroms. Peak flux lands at 8764.13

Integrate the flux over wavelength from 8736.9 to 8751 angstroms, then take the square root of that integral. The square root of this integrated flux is 60.2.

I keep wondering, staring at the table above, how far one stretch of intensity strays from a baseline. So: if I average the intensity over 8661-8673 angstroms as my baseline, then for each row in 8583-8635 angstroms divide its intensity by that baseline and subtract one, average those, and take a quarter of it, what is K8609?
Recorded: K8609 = -0.005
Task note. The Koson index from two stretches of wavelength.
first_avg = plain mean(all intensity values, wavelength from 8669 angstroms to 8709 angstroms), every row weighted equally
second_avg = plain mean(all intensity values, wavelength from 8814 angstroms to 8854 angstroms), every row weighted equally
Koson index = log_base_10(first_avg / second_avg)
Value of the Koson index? 0.011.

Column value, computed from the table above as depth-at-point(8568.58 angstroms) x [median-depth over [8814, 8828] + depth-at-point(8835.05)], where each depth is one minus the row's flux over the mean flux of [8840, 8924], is 0.004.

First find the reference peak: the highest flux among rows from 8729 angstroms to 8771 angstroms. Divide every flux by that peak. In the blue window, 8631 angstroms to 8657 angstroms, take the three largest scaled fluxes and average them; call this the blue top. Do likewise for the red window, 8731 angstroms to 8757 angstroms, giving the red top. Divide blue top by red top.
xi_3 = 1.05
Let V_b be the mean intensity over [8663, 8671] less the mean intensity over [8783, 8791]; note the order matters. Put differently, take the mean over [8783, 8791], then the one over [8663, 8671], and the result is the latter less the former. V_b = 15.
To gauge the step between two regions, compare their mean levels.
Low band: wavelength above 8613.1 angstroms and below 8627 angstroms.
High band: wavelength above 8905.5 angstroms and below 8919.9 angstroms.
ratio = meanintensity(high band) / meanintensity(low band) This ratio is 0.96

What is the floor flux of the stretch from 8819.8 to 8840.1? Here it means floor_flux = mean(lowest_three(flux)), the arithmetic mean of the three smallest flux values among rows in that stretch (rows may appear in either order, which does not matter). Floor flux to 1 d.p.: 243.4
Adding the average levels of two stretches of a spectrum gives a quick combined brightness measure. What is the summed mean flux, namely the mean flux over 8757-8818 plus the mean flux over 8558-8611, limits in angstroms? 520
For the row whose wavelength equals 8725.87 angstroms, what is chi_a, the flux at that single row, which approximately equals 259.2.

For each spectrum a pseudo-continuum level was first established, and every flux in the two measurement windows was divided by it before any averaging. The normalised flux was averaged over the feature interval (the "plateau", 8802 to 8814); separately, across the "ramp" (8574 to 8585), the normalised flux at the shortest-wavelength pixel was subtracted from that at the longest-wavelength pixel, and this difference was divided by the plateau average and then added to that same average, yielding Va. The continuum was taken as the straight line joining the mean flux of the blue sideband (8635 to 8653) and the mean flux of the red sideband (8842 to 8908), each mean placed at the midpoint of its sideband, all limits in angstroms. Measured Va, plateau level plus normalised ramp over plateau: 0.873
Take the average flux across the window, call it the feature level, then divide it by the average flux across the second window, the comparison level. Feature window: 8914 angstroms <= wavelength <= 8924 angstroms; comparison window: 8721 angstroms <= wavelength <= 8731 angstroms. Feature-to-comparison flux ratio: 0.96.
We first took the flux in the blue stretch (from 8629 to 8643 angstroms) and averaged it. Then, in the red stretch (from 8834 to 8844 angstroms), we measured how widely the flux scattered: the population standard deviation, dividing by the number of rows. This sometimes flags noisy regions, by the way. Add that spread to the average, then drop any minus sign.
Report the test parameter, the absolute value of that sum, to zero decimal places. 281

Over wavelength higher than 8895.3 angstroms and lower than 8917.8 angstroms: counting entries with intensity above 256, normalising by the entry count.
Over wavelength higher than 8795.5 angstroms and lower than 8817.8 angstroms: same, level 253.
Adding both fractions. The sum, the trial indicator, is 0.9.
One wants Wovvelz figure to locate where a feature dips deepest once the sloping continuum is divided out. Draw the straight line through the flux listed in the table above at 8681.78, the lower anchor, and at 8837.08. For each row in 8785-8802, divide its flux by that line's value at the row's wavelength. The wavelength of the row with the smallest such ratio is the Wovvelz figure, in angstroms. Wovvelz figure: 8798.50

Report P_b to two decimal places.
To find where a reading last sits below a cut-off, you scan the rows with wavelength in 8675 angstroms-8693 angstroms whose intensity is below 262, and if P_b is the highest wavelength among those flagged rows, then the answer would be 8691.78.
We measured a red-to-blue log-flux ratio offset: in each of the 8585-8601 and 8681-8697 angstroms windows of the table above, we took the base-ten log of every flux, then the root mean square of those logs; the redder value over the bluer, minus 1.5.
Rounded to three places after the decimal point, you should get -0.502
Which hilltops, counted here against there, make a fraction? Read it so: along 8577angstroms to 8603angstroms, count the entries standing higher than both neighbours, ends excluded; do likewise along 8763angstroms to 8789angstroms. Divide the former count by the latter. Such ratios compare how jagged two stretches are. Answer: 1.00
